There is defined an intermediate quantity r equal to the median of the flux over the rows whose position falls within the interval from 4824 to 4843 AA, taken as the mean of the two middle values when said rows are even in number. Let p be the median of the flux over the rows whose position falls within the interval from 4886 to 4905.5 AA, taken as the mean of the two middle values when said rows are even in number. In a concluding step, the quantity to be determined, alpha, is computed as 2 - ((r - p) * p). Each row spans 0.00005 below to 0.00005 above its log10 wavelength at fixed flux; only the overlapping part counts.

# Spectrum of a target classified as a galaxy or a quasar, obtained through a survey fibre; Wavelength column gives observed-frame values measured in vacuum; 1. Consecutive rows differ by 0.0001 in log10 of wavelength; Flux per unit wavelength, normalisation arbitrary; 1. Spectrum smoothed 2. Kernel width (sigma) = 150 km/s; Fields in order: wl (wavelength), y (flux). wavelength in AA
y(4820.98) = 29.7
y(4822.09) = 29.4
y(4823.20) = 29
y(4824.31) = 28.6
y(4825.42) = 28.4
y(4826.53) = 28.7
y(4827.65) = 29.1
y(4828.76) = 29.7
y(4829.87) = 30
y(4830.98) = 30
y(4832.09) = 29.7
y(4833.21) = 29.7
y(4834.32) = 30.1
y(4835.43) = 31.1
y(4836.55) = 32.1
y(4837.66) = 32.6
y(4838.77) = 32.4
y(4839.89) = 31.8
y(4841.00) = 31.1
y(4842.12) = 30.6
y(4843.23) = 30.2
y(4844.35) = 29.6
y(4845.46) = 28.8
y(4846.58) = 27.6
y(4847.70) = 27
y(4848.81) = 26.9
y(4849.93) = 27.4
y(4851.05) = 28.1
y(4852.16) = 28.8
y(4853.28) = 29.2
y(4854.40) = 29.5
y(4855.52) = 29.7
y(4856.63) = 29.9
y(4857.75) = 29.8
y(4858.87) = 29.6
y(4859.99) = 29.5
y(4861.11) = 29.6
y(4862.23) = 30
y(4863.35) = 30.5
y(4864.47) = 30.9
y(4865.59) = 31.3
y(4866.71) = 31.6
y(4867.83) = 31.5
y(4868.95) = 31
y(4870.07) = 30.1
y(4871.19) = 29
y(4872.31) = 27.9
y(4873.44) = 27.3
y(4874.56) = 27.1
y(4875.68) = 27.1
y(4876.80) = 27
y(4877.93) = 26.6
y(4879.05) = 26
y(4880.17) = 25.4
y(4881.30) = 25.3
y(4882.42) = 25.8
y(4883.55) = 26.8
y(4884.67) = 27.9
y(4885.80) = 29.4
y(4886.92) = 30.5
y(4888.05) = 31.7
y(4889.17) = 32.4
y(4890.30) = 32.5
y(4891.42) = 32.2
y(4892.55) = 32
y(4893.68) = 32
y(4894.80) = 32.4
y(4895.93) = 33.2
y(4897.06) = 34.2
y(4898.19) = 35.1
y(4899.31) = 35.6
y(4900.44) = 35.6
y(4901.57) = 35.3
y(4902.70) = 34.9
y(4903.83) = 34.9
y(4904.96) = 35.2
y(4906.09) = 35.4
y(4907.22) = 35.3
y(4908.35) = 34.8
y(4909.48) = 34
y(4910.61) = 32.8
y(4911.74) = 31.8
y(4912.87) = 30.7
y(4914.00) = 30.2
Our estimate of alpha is 108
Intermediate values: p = 33.2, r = 30.0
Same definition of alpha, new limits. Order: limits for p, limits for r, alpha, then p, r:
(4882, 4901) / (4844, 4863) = 89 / 32.2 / 29.5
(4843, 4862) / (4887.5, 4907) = -137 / 29.5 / 34.2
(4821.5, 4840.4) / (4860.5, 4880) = 5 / 29.7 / 29.6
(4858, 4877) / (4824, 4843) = -10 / 29.6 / 30.0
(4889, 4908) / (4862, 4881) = 208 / 34.9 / 29.0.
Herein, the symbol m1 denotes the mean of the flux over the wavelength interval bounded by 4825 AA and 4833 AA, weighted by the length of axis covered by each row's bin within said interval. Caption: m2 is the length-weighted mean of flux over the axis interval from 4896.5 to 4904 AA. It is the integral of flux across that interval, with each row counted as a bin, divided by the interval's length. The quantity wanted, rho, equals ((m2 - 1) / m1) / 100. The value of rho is 0.0116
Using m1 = 29.4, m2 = 35.1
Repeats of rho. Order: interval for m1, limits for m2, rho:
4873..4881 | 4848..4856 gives 0.0103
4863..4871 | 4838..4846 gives 0.0096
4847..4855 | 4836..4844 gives 0.0108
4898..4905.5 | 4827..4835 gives 0.0082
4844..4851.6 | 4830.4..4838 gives 0.0107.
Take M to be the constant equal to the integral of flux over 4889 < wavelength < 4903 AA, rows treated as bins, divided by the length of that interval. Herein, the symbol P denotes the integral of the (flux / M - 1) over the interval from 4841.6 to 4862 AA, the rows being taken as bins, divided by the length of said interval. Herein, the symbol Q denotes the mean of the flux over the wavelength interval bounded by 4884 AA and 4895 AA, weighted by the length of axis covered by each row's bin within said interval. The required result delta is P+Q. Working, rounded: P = -0.14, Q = 31.2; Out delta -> 31.1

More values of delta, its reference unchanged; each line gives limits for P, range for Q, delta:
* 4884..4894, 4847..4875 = 29.3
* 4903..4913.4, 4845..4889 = 28.7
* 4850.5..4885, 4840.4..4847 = 29.6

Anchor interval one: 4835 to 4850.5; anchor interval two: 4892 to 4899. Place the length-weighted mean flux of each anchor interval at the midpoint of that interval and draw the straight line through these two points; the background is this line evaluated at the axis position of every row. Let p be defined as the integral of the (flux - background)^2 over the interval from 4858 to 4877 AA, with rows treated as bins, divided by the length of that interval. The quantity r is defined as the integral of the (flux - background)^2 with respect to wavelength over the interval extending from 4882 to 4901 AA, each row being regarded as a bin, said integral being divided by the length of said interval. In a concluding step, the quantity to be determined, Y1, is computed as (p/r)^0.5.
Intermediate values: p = 7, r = 7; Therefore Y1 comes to 1.0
